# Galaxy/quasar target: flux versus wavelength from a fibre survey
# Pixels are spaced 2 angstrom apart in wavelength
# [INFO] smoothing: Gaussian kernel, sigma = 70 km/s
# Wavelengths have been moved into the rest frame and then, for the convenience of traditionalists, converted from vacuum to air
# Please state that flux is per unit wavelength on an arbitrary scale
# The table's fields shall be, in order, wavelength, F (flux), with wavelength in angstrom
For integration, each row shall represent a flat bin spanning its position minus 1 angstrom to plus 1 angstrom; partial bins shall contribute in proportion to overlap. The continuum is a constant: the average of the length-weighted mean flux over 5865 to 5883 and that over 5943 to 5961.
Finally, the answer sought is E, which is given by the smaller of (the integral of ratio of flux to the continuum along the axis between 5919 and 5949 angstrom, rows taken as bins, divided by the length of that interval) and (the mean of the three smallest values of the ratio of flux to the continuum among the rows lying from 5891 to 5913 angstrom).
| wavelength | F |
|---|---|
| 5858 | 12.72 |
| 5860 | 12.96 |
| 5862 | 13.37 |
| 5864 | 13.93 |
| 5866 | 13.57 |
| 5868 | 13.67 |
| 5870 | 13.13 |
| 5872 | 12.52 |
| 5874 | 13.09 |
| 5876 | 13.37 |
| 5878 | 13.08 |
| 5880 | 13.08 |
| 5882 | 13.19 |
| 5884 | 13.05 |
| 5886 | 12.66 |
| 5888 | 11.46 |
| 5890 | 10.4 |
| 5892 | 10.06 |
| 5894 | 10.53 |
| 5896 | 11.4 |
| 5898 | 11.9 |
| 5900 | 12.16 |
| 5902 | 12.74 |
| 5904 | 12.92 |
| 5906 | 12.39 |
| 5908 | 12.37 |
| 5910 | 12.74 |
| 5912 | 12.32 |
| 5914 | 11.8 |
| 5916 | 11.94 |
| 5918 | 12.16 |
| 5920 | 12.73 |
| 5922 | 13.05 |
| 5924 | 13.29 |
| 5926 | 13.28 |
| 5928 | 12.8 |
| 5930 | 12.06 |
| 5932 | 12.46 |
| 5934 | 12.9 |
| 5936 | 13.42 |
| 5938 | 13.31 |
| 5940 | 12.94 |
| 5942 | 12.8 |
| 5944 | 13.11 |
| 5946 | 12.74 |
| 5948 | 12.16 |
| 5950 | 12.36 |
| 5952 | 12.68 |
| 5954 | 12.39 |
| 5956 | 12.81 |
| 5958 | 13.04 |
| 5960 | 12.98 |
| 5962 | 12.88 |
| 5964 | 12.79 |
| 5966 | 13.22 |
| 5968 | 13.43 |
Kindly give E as 0.82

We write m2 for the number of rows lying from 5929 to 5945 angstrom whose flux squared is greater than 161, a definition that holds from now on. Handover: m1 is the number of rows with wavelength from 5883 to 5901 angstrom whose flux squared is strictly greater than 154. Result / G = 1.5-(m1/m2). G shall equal 1.2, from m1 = 2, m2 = 6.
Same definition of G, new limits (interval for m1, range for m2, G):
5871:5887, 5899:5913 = -1.2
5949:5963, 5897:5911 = -0.2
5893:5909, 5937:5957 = 1.2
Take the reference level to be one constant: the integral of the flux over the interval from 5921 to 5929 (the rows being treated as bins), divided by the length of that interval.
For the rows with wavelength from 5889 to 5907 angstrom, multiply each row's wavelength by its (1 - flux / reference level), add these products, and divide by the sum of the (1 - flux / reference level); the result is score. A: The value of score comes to 5894.8 angstrom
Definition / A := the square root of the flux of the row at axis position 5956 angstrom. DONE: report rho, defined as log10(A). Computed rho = 0.5538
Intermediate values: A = 3.58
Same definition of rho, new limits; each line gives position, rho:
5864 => 0.5720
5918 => 0.5425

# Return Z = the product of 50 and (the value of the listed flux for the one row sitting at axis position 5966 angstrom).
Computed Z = 661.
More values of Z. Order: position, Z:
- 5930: 603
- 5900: 608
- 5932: 623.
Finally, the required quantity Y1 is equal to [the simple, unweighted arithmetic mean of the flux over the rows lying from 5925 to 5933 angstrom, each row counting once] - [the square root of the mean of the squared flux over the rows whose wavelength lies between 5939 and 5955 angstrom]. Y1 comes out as 0.0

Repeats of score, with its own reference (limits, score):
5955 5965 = 5960.4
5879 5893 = 5890.1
